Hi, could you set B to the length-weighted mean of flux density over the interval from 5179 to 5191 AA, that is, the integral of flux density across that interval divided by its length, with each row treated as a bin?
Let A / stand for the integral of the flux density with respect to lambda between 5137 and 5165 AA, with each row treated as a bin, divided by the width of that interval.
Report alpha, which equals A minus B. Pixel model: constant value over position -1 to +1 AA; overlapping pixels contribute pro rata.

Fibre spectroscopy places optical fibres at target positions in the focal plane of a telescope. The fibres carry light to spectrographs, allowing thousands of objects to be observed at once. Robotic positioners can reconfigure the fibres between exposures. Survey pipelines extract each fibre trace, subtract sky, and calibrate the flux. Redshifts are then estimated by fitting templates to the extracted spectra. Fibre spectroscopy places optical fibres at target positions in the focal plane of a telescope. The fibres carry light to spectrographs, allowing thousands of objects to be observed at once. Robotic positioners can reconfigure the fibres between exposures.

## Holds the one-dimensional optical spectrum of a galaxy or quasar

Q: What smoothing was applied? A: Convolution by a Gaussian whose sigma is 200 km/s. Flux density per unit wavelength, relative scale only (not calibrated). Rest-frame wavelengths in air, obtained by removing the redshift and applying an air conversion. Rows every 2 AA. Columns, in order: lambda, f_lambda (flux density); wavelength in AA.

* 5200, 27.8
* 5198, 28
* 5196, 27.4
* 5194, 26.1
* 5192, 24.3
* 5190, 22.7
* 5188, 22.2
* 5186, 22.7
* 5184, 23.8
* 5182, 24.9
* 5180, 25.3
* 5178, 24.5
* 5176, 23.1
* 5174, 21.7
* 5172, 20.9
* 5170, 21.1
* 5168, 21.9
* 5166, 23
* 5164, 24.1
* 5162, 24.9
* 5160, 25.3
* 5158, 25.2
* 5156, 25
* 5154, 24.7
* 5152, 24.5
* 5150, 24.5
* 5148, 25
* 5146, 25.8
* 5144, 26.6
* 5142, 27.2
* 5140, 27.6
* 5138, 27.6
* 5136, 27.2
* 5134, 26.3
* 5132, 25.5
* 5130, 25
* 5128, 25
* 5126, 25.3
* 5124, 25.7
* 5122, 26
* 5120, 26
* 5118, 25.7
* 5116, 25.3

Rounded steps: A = 25.6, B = 23.6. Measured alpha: 2.0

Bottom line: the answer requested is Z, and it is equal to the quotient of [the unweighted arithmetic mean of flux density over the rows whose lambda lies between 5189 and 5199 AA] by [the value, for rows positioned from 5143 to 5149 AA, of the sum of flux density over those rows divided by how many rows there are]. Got 1.00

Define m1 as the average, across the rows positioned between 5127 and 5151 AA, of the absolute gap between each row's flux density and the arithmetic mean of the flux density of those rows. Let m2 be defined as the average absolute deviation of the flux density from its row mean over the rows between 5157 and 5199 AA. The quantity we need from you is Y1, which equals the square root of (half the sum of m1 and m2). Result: 1.13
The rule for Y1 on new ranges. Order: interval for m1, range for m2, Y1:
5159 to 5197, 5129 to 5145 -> 1.06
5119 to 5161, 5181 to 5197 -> 1.05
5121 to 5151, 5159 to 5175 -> 1.08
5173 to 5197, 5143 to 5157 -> 0.99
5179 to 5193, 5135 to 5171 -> 1.08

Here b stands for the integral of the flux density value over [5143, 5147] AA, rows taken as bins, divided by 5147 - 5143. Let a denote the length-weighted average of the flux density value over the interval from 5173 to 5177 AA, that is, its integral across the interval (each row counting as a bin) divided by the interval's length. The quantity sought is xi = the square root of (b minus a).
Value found 1.95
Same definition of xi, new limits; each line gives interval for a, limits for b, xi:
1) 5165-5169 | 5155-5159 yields 1.63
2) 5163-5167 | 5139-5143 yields 1.96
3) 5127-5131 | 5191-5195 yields 0.45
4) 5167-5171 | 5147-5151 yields 1.80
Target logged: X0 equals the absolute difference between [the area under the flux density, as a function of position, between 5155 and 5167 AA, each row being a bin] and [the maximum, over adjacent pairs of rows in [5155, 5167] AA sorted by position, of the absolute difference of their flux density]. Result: 294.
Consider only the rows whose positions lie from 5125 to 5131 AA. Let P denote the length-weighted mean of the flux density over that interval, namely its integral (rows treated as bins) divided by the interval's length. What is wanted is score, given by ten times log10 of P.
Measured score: 14.0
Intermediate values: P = 25.1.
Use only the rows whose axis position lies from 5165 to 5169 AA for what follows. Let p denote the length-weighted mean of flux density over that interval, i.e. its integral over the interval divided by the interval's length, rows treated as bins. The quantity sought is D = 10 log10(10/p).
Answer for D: -3.51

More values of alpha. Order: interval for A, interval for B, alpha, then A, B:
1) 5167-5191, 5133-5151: -3.5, 22.9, 26.4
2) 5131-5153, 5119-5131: 0.7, 26.2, 25.5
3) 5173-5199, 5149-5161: -0.5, 24.4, 24.9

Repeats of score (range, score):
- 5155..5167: 13.9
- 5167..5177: 13.4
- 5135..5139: 14.4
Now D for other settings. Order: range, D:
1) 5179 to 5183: -4.00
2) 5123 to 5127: -4.07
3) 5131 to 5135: -4.13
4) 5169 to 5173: -3.22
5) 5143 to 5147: -4.18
